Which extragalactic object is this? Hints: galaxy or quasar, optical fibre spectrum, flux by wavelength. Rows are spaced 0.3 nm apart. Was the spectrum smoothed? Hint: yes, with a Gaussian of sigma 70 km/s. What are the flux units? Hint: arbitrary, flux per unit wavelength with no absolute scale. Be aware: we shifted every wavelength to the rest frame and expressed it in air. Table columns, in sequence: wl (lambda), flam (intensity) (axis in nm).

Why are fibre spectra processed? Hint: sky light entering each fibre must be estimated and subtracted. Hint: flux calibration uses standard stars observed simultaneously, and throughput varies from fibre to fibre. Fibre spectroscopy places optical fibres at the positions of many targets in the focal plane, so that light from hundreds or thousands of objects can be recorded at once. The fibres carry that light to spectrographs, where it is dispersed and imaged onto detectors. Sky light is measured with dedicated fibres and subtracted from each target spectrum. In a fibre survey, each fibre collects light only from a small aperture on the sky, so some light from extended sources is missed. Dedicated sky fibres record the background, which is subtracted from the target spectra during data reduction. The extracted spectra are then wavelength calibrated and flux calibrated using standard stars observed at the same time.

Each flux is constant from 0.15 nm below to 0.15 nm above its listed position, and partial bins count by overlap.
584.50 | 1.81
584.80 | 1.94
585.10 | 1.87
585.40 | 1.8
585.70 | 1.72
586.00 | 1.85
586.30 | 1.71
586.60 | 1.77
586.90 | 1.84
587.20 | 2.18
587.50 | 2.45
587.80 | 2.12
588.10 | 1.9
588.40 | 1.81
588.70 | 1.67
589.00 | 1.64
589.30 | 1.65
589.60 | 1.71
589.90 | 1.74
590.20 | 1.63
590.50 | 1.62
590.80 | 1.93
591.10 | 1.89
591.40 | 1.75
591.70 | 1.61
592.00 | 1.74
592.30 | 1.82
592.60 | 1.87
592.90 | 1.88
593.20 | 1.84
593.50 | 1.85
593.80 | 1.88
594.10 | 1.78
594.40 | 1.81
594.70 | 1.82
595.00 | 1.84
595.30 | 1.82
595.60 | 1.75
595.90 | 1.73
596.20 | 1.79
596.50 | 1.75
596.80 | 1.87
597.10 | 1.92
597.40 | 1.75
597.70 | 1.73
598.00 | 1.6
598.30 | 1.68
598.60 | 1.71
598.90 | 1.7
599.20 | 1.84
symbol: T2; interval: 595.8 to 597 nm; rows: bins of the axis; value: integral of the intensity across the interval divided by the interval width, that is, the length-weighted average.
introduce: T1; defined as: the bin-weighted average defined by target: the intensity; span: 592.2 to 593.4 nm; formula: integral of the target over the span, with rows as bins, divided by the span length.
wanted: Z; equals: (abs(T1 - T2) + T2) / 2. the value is 0.93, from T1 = 1.85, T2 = 1.79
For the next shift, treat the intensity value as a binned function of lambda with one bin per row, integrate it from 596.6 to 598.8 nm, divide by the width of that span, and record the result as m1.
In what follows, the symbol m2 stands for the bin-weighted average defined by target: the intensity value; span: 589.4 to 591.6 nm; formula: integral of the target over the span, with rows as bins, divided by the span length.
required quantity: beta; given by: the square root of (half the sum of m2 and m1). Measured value 1.32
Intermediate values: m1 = 1.750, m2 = 1.75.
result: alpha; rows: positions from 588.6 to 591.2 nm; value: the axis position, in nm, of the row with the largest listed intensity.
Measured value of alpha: 590.80 nm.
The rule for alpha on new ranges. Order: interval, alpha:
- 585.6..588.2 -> 587.50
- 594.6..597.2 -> 597.10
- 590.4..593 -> 590.80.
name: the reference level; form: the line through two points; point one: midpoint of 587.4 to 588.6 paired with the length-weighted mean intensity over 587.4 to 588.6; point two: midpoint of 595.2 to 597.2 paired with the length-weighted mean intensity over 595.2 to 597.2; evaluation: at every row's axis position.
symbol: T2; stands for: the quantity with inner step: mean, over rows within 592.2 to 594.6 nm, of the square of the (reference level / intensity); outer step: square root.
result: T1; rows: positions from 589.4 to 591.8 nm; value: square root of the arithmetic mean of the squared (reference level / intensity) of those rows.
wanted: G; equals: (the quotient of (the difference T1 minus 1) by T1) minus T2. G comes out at -0.90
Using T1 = 1.14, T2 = 1.02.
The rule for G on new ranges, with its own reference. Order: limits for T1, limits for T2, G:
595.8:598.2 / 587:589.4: -1.07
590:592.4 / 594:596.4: -0.92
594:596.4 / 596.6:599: -0.99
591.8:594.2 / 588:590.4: -1.14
